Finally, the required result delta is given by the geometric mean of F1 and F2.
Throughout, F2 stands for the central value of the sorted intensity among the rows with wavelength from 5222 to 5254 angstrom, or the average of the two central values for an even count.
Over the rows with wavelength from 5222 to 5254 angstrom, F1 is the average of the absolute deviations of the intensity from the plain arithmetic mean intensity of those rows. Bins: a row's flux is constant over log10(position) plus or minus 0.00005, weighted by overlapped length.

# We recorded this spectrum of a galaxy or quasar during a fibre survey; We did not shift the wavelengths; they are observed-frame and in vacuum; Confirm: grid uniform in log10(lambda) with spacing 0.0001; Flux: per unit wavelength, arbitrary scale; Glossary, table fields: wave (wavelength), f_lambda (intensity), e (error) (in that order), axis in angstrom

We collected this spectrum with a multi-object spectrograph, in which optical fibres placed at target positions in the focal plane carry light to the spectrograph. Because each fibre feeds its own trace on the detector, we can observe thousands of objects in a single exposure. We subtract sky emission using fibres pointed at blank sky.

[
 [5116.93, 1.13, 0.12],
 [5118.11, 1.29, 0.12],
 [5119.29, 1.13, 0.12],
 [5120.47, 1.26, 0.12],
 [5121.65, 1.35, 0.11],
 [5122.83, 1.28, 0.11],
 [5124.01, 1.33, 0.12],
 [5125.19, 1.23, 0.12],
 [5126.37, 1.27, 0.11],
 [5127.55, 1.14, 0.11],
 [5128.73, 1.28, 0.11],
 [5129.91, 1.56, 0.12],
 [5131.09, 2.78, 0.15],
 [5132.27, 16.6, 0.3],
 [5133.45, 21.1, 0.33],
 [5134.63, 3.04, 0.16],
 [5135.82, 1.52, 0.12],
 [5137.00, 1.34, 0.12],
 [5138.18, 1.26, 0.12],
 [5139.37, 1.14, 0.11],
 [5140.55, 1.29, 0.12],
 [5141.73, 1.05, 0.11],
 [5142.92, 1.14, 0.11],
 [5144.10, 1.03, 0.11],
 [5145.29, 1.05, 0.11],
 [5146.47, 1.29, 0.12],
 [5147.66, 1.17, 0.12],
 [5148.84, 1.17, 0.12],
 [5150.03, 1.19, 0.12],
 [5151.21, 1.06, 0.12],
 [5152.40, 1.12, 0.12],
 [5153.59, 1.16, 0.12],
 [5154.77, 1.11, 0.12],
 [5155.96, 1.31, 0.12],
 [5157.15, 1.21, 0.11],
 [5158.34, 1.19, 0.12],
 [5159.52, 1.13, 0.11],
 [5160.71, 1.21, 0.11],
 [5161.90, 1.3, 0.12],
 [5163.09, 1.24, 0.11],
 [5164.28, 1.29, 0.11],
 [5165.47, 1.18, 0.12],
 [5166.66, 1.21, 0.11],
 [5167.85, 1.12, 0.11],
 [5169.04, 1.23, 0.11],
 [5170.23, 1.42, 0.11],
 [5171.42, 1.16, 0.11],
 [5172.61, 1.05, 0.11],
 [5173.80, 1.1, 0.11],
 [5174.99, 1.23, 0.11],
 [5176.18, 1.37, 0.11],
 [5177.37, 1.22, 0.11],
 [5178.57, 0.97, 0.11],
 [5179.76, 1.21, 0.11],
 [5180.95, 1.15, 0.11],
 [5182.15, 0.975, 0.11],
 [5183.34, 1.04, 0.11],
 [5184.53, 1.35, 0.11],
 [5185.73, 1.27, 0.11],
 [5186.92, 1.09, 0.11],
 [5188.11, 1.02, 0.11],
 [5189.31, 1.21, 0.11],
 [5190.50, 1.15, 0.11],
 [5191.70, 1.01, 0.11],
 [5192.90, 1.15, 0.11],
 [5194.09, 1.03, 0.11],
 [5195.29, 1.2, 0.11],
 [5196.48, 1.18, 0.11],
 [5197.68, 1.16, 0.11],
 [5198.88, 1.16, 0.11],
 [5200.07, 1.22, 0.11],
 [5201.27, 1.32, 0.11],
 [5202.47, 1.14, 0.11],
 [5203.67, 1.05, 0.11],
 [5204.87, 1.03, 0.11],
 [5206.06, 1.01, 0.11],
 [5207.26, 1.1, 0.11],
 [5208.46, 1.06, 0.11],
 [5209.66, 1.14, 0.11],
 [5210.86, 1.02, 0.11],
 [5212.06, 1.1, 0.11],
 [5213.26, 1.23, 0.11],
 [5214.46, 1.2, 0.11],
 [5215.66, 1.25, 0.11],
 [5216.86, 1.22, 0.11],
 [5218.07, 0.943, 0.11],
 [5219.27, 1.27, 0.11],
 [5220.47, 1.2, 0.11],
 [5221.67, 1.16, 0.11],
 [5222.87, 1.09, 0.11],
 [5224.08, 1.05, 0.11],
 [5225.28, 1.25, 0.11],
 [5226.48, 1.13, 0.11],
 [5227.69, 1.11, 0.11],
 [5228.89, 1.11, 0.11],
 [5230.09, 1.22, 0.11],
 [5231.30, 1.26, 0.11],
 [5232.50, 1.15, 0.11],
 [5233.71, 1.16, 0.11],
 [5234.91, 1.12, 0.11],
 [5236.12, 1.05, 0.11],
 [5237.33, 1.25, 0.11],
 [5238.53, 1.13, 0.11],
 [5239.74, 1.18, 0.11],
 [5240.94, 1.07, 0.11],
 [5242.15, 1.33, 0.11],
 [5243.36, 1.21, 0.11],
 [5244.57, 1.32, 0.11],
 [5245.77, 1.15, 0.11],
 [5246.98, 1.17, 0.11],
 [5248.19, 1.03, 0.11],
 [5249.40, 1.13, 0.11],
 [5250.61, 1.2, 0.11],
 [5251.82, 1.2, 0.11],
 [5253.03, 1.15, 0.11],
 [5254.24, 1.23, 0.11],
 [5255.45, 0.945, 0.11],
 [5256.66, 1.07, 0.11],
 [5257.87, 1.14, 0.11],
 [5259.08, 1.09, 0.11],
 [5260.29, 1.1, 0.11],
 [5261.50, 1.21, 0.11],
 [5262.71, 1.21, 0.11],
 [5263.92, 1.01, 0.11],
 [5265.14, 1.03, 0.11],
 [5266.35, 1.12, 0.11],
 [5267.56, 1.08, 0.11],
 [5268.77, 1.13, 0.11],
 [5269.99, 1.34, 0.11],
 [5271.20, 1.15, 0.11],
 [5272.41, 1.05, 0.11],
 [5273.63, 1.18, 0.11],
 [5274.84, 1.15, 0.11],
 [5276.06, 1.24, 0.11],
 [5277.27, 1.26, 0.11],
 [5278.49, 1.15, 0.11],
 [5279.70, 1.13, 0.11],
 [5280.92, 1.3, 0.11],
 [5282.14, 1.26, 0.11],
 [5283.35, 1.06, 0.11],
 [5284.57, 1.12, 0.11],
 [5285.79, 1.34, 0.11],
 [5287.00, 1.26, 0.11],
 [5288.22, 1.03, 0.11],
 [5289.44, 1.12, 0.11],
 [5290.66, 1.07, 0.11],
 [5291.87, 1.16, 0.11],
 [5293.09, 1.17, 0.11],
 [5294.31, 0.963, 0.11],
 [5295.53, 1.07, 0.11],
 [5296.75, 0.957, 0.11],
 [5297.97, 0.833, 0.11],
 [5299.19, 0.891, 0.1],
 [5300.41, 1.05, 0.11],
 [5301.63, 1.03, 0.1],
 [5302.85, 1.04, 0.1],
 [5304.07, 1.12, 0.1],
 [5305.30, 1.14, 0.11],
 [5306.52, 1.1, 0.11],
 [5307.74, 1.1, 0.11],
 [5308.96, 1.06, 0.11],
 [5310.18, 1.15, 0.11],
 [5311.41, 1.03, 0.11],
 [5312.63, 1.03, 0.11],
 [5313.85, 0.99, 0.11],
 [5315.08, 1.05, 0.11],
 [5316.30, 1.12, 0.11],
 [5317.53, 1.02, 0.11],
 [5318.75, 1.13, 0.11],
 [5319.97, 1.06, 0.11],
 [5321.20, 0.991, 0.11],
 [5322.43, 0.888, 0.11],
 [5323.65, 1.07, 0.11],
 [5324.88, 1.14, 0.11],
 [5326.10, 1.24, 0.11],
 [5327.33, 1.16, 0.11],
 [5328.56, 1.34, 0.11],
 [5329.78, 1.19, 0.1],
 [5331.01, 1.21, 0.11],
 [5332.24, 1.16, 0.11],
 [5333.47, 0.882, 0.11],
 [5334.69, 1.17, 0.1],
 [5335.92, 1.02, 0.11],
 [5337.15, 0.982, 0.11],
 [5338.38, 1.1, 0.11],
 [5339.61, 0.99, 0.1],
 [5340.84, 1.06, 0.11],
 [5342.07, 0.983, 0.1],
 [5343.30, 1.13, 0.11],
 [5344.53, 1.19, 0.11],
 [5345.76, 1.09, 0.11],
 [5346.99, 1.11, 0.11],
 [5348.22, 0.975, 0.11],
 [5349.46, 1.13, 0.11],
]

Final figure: 0.27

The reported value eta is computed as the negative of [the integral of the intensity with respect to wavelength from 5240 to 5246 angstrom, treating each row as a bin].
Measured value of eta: -7.32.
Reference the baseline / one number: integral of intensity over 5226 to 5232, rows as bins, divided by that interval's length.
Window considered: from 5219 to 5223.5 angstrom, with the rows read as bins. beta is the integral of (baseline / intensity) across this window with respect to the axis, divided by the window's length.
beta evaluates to 1.00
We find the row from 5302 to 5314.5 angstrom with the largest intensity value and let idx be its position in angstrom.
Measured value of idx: 5310.18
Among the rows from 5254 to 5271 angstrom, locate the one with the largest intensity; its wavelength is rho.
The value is 5269.99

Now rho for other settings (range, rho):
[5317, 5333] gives 5328.56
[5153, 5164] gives 5155.96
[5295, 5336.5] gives 5328.56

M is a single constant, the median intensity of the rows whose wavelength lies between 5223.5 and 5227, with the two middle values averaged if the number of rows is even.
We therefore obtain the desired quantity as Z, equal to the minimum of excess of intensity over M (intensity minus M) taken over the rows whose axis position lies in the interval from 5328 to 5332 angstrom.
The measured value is 0.060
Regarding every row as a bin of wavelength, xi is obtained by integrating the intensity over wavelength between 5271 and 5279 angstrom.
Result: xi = 9.4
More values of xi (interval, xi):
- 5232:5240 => 9.2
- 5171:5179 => 9.3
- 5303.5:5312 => 9.3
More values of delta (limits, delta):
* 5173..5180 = 0.35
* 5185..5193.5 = 0.30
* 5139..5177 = 0.30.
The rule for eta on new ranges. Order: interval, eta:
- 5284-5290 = -7.05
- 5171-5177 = -7.11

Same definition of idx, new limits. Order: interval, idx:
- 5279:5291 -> 5285.79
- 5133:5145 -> 5133.45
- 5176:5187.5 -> 5176.18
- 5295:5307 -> 5305.30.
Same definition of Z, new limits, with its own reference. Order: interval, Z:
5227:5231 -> -0.020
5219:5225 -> -0.080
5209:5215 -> -0.110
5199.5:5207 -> -0.120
